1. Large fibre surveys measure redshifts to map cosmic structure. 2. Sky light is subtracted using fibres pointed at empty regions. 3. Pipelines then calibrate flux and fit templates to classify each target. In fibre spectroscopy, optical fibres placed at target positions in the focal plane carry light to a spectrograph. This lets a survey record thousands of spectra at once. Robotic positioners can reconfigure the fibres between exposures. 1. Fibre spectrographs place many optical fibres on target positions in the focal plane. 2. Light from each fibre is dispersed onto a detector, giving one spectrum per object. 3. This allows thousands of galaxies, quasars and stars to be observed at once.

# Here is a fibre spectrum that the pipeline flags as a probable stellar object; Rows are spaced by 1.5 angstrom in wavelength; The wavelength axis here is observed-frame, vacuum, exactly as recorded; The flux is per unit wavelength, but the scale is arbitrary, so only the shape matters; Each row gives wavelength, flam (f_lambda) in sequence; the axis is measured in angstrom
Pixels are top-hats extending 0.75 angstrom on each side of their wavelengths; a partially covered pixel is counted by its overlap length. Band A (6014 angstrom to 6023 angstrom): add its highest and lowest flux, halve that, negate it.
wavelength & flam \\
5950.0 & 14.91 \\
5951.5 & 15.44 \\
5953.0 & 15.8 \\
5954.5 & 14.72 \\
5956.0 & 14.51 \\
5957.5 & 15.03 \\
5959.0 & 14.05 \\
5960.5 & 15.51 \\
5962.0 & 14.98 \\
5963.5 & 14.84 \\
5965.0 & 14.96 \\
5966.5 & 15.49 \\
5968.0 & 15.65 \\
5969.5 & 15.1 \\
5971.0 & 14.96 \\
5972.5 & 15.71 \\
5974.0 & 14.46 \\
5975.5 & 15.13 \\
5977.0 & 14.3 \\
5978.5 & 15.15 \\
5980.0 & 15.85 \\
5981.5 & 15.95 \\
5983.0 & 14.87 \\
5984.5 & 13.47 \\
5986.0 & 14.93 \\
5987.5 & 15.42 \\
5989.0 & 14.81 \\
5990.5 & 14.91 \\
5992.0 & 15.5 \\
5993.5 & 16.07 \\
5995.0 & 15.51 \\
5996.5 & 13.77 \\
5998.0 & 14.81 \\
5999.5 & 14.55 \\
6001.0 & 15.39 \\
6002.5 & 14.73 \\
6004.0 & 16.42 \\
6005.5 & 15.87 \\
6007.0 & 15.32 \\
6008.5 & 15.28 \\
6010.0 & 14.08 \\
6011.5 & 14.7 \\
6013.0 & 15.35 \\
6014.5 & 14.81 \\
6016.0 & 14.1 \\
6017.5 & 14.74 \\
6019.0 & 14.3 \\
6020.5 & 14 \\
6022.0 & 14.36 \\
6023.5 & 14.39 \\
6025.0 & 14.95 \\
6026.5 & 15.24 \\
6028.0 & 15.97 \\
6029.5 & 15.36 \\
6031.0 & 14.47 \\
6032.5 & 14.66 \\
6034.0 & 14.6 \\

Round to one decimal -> -14.4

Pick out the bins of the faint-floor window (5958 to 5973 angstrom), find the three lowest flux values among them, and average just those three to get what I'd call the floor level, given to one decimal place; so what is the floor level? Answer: 14.6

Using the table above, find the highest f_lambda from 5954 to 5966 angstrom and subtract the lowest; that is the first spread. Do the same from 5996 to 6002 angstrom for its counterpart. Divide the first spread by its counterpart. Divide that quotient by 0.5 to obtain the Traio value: 1.8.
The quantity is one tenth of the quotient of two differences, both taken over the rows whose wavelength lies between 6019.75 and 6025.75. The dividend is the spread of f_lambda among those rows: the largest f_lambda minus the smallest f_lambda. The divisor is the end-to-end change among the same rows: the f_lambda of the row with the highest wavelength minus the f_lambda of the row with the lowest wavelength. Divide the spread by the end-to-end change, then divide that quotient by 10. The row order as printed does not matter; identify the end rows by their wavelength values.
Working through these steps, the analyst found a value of 0.10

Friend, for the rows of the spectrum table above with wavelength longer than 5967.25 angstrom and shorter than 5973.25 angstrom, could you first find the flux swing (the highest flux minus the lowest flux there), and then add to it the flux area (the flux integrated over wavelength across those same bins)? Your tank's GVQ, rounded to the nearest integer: 93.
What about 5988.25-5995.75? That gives 116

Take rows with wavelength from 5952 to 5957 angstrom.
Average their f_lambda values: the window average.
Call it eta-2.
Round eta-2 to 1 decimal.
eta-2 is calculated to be 15.0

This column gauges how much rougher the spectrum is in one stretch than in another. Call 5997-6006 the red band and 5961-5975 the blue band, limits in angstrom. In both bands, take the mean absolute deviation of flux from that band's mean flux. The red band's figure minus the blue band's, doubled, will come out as 0.54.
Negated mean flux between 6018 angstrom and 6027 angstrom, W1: -14.5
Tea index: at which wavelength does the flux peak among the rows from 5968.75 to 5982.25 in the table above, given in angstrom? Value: 5981.5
